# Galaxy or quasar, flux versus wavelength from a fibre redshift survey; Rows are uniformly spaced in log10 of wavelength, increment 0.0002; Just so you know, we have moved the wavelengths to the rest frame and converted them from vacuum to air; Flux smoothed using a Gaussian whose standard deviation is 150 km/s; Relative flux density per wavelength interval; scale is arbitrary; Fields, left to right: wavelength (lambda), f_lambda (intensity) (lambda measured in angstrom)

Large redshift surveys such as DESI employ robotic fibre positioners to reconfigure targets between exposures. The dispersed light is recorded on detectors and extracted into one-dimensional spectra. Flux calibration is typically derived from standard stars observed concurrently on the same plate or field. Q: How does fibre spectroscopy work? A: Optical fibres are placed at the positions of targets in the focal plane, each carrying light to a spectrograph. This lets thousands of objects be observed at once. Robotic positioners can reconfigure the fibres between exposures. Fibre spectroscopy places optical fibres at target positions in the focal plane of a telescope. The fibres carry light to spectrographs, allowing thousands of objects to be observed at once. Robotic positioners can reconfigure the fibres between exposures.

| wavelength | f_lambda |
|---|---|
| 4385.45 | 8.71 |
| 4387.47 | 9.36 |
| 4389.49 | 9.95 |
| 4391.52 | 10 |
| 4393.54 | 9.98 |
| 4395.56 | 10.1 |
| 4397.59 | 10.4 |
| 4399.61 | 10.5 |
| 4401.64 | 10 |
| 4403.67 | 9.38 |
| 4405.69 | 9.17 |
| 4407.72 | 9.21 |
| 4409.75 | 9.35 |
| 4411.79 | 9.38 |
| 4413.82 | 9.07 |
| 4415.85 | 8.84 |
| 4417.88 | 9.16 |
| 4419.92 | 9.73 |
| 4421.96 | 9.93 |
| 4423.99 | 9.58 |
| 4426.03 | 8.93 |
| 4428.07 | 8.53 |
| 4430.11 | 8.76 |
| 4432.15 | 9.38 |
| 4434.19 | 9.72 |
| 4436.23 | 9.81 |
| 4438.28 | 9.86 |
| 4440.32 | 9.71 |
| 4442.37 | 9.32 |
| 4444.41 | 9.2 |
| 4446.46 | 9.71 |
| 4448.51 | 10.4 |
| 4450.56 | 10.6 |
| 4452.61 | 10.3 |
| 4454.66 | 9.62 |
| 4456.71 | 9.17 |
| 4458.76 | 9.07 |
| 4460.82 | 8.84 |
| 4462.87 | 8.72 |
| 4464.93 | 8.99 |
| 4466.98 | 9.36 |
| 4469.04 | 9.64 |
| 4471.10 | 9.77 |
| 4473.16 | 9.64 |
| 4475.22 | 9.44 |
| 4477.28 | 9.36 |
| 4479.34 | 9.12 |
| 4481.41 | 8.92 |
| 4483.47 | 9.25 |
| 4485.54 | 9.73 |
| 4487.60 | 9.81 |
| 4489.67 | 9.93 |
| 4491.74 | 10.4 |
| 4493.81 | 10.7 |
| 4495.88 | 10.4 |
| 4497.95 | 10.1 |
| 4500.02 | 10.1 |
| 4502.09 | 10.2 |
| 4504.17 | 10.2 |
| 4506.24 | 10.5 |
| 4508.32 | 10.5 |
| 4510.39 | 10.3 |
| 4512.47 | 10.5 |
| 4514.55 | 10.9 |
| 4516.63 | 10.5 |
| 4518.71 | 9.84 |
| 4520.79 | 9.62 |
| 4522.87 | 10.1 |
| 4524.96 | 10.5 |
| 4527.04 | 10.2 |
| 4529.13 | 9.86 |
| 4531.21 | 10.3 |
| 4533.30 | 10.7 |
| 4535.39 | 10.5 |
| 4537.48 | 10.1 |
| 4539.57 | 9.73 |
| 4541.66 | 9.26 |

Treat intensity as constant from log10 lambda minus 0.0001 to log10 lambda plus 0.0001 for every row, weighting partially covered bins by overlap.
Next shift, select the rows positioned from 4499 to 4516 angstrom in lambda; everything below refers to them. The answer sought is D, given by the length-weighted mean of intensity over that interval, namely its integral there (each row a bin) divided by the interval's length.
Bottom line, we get 10.4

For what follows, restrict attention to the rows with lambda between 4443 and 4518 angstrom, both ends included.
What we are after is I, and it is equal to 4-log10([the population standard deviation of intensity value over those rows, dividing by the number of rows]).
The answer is 4.22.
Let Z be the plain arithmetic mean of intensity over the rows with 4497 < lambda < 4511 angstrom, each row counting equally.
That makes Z 10.3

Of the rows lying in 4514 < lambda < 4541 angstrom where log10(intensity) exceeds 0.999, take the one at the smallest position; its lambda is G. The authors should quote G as 4514.55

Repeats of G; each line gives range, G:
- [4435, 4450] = 4448.51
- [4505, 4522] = 4506.24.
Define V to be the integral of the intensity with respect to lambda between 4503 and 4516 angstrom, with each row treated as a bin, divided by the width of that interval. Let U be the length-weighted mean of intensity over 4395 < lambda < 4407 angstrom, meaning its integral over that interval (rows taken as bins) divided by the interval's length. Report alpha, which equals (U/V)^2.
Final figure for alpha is 0.89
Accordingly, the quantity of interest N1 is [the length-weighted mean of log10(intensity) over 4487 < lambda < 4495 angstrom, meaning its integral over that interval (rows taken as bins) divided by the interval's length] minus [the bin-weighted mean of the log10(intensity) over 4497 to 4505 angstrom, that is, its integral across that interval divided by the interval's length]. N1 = 0.003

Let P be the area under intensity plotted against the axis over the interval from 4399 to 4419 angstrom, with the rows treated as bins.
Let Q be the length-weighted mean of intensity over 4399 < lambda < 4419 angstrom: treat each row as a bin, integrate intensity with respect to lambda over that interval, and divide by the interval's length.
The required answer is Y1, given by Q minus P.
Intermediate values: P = 188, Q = 9.4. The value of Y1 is -178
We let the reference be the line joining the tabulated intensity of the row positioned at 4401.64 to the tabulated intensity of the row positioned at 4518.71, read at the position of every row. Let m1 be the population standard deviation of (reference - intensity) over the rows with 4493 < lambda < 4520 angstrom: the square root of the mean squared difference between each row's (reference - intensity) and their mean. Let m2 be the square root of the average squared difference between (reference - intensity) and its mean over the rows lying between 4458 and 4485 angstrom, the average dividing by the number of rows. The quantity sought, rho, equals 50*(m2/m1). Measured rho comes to 59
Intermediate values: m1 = 0.27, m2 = 0.32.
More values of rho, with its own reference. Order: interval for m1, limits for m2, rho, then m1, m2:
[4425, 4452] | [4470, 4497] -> 44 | 0.58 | 0.52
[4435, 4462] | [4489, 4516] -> 25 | 0.52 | 0.26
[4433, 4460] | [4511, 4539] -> 38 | 0.46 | 0.35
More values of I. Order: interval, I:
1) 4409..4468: 4.30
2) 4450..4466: 4.19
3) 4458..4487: 4.48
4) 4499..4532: 4.51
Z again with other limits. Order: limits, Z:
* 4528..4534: 10.3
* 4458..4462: 9.0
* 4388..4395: 10.0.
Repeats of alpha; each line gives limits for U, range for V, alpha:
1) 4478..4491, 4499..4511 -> 0.85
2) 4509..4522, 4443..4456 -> 1.07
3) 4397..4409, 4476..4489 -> 1.08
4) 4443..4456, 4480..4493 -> 1.06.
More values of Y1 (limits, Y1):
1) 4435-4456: -197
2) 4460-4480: -177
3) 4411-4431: -175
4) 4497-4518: -207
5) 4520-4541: -203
